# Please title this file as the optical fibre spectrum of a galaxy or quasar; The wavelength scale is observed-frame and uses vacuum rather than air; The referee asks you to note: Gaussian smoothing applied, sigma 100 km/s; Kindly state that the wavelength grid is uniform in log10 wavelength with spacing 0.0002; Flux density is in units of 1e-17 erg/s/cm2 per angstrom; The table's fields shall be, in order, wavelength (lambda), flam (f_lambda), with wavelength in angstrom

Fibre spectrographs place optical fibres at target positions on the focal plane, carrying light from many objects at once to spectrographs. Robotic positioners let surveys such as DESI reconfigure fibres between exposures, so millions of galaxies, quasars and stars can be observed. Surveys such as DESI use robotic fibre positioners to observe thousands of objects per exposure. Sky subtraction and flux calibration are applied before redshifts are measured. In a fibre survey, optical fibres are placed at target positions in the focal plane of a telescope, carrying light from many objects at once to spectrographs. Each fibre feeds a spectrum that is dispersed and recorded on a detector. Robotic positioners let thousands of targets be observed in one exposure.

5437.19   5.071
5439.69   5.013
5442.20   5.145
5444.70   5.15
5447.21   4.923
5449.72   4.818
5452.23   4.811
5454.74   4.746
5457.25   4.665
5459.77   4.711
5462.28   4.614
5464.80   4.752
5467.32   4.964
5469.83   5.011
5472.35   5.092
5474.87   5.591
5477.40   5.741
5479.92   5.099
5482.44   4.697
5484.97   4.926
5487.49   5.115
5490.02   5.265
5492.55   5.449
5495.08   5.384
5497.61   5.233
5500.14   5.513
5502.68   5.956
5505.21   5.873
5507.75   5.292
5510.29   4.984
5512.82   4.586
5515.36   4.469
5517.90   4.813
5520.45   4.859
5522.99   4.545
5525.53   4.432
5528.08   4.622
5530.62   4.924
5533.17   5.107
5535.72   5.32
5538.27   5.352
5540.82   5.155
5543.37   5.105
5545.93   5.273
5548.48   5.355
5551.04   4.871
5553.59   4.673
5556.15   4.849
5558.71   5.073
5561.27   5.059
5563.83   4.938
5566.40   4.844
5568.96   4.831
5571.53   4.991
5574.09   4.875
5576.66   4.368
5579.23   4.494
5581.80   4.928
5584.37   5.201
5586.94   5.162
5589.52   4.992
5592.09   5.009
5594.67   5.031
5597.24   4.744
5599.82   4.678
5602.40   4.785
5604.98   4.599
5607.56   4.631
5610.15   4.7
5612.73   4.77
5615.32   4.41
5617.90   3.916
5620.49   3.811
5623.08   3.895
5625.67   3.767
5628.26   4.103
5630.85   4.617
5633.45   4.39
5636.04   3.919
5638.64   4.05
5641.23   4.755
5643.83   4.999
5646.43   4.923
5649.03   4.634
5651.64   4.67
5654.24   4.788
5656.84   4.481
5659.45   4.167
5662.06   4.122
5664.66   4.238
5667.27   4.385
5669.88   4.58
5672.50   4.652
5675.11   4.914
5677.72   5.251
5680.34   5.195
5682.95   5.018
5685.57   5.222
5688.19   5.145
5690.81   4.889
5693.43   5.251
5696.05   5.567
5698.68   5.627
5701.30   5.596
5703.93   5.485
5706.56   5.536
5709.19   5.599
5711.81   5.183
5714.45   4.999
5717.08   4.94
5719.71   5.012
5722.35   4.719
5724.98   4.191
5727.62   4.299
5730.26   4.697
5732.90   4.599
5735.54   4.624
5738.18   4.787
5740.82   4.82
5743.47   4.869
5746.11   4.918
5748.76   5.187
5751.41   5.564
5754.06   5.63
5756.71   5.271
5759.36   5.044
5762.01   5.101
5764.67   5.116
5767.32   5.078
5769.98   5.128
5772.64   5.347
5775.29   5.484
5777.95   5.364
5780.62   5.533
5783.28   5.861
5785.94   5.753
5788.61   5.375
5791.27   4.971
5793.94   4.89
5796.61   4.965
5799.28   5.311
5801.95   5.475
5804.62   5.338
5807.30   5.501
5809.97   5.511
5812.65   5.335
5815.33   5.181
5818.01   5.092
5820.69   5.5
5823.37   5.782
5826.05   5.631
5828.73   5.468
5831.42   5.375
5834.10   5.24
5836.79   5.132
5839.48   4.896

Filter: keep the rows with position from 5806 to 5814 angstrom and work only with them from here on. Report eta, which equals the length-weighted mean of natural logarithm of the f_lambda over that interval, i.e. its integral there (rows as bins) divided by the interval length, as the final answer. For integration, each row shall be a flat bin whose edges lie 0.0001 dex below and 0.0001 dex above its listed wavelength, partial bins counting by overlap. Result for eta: 1.69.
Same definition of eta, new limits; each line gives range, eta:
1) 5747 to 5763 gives 1.67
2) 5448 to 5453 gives 1.57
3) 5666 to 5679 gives 1.56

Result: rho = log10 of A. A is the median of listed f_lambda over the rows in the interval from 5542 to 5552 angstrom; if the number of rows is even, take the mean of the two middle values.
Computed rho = 0.715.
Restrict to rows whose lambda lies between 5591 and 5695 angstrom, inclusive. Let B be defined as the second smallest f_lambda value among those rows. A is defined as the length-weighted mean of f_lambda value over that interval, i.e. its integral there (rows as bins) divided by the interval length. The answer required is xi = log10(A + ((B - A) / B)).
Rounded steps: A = 4.61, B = 3.811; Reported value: 0.643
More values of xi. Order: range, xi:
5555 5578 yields 0.687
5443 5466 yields 0.679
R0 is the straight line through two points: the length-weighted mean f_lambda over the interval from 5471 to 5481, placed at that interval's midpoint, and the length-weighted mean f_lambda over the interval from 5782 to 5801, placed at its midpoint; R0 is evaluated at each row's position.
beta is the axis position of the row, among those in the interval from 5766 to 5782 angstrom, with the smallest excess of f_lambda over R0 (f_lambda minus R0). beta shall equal 5767.32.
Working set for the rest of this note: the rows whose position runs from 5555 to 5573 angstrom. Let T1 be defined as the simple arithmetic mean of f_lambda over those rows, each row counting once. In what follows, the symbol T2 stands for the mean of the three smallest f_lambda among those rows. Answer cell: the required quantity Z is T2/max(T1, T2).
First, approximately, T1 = 4.9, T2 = 4.8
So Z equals 0.980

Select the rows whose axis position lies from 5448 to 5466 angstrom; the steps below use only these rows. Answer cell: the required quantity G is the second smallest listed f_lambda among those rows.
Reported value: 4.665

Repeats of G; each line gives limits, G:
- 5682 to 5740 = 4.299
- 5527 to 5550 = 4.924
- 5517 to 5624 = 3.895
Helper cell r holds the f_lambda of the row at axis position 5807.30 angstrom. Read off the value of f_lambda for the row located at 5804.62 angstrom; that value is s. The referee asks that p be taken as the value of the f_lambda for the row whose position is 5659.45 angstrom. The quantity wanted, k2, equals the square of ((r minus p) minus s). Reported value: 16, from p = 4.167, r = 5.501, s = 5.338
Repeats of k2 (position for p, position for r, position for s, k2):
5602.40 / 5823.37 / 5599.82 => 14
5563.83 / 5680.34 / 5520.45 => 21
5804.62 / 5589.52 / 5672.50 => 25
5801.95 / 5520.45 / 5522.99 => 27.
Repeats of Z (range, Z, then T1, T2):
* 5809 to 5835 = 0.956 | 5.4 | 5.2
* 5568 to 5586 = 0.948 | 4.8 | 4.6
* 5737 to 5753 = 0.960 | 5.0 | 4.8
